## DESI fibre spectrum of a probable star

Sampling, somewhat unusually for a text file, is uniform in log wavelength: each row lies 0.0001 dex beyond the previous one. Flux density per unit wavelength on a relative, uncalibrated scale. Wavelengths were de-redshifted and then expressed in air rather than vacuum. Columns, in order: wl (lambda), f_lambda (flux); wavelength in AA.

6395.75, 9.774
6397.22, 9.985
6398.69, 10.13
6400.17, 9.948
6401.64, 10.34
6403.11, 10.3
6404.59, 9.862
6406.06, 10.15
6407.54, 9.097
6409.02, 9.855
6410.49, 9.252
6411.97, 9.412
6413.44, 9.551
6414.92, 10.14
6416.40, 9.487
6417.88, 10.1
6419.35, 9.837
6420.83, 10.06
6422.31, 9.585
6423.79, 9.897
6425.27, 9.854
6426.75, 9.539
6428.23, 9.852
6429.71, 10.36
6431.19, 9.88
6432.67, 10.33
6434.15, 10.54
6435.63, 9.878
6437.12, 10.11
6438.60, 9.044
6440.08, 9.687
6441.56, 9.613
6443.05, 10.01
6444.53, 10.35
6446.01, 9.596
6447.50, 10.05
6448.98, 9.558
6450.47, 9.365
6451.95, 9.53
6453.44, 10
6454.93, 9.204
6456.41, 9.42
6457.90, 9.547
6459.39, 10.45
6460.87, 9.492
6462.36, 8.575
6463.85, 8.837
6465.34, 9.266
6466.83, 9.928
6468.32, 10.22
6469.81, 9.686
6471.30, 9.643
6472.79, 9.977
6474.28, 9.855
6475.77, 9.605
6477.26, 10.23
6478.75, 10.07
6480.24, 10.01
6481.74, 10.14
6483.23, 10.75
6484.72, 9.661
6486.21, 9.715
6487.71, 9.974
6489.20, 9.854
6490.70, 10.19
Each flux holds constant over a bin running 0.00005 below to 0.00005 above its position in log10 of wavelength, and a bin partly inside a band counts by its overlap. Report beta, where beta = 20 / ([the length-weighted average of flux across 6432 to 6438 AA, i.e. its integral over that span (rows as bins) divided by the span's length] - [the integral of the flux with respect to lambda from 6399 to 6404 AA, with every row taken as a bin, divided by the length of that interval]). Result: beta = 2343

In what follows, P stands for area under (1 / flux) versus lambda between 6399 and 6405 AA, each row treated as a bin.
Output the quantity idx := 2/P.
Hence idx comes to 3.38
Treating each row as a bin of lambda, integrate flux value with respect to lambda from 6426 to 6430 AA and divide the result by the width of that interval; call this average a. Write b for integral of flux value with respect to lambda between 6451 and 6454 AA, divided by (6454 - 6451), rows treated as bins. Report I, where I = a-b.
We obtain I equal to 0.14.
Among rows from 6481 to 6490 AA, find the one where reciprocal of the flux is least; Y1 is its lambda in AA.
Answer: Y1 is 6483.23 AA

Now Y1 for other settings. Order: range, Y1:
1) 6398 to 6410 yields 6401.64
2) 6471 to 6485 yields 6483.23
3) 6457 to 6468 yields 6459.39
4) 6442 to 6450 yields 6444.53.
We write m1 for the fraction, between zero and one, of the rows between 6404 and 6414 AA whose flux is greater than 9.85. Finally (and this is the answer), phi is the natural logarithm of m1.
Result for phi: -0.8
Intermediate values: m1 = 0.4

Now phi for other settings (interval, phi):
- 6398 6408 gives -0.2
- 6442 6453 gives -0.8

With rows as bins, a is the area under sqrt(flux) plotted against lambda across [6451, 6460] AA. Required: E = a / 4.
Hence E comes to 6.99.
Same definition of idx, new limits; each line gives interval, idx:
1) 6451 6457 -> 3.17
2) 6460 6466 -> 3.02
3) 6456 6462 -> 3.22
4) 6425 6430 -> 3.94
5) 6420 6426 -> 3.28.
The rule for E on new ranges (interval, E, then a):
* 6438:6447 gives 7.02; 28.1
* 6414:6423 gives 7.06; 28.3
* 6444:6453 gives 7.02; 28.1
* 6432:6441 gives 7.09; 28.4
